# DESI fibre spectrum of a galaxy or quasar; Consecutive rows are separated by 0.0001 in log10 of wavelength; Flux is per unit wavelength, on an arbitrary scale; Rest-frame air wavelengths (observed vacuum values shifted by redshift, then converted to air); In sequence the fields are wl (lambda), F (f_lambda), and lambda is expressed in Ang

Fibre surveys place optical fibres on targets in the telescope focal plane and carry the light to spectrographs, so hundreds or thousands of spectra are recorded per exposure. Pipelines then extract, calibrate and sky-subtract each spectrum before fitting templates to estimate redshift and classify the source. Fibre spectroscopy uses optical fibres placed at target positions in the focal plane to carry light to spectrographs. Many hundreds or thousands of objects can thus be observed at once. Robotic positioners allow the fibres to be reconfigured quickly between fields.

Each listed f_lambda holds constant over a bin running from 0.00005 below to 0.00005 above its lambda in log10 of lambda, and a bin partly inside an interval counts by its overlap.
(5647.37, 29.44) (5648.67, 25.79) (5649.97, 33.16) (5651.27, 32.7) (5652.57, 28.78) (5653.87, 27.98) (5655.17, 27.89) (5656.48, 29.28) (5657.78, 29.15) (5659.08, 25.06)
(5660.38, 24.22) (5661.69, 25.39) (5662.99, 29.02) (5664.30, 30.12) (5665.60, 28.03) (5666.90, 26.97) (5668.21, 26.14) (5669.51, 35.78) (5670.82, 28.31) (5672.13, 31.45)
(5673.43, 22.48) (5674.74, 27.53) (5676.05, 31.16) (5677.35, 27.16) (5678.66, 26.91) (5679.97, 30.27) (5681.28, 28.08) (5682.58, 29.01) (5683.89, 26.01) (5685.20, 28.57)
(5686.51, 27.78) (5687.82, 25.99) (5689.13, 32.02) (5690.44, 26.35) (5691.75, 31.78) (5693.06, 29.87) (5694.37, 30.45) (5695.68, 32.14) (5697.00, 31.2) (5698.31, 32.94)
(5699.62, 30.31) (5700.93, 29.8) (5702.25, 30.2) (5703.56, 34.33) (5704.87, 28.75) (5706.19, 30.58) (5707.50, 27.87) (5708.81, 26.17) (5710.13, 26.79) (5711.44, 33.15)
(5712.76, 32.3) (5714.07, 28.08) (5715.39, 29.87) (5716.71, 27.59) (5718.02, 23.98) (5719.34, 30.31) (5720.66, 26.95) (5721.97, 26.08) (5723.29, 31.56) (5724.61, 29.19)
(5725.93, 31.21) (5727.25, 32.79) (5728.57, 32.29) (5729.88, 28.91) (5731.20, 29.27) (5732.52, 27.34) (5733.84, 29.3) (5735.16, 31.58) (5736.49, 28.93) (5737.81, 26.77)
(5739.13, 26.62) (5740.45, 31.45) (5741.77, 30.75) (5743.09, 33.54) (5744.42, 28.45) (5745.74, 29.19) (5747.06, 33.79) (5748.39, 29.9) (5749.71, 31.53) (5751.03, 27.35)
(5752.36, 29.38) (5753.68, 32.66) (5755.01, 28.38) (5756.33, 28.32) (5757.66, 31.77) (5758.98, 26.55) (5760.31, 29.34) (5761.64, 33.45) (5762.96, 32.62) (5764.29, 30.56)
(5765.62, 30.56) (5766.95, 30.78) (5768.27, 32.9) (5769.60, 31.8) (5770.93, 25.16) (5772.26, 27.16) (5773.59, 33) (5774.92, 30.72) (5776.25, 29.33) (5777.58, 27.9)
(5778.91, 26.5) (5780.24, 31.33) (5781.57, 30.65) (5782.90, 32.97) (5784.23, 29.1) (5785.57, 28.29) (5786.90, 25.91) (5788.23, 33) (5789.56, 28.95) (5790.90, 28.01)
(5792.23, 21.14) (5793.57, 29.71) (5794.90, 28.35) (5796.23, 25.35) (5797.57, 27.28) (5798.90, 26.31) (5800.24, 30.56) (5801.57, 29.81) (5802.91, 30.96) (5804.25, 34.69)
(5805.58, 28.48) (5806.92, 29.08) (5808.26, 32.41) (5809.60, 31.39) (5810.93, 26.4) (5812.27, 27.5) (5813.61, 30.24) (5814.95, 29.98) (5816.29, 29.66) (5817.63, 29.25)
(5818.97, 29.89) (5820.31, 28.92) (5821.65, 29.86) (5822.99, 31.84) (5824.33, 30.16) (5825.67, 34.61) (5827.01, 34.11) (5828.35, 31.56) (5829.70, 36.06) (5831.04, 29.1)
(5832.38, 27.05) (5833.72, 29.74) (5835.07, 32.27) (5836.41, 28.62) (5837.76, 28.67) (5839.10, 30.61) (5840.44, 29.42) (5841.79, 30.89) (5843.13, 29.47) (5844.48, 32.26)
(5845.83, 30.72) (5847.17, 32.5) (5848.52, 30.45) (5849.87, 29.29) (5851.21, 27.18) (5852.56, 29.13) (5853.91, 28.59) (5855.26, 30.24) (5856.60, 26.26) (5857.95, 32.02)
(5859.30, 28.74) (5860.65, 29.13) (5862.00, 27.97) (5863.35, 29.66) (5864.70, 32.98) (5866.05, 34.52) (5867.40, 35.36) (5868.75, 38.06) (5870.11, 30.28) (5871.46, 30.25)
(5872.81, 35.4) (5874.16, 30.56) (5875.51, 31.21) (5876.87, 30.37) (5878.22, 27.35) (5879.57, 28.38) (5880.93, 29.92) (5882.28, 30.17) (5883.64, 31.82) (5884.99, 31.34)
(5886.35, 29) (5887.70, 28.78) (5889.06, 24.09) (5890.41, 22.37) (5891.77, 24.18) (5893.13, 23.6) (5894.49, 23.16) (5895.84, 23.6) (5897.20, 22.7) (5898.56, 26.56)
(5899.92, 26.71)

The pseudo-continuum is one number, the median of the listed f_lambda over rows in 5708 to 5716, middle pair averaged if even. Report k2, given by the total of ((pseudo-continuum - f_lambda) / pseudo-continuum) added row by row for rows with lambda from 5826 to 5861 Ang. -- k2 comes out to -1.1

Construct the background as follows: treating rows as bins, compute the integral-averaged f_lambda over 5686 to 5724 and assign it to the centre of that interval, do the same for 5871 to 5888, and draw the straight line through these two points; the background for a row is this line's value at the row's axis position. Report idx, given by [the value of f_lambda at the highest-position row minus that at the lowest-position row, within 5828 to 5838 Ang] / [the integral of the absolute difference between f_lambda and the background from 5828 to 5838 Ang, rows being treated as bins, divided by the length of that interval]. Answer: -1.3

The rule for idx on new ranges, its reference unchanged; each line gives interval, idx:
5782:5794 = -1.2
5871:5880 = -1.1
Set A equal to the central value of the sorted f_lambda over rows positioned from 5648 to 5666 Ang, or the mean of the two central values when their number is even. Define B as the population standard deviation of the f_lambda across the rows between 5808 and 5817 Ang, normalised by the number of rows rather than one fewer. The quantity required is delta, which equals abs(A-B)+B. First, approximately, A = 28.4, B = 1.94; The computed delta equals 28.4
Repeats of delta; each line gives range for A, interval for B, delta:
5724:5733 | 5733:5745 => 29.3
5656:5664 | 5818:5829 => 27.2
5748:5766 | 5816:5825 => 30.2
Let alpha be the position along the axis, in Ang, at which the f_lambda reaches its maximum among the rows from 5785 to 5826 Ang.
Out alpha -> 5804.25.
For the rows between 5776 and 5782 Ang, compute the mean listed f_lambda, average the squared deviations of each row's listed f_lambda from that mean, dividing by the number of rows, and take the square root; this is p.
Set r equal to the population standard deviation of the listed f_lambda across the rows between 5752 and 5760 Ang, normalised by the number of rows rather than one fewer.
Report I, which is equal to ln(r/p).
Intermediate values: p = 1.8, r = 2.10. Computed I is 0.17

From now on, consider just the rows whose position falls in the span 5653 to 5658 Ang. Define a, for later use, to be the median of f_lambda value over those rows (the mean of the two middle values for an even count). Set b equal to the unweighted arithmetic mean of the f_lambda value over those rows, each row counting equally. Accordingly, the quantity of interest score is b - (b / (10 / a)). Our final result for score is -53.0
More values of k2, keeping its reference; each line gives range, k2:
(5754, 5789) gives -0.9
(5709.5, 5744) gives -0.5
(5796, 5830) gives -1.1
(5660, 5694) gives 0.6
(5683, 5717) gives -0.6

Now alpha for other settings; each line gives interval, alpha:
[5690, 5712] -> 5703.56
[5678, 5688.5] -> 5679.97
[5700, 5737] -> 5703.56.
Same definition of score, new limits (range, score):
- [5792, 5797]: -44.0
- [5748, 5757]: -57.5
